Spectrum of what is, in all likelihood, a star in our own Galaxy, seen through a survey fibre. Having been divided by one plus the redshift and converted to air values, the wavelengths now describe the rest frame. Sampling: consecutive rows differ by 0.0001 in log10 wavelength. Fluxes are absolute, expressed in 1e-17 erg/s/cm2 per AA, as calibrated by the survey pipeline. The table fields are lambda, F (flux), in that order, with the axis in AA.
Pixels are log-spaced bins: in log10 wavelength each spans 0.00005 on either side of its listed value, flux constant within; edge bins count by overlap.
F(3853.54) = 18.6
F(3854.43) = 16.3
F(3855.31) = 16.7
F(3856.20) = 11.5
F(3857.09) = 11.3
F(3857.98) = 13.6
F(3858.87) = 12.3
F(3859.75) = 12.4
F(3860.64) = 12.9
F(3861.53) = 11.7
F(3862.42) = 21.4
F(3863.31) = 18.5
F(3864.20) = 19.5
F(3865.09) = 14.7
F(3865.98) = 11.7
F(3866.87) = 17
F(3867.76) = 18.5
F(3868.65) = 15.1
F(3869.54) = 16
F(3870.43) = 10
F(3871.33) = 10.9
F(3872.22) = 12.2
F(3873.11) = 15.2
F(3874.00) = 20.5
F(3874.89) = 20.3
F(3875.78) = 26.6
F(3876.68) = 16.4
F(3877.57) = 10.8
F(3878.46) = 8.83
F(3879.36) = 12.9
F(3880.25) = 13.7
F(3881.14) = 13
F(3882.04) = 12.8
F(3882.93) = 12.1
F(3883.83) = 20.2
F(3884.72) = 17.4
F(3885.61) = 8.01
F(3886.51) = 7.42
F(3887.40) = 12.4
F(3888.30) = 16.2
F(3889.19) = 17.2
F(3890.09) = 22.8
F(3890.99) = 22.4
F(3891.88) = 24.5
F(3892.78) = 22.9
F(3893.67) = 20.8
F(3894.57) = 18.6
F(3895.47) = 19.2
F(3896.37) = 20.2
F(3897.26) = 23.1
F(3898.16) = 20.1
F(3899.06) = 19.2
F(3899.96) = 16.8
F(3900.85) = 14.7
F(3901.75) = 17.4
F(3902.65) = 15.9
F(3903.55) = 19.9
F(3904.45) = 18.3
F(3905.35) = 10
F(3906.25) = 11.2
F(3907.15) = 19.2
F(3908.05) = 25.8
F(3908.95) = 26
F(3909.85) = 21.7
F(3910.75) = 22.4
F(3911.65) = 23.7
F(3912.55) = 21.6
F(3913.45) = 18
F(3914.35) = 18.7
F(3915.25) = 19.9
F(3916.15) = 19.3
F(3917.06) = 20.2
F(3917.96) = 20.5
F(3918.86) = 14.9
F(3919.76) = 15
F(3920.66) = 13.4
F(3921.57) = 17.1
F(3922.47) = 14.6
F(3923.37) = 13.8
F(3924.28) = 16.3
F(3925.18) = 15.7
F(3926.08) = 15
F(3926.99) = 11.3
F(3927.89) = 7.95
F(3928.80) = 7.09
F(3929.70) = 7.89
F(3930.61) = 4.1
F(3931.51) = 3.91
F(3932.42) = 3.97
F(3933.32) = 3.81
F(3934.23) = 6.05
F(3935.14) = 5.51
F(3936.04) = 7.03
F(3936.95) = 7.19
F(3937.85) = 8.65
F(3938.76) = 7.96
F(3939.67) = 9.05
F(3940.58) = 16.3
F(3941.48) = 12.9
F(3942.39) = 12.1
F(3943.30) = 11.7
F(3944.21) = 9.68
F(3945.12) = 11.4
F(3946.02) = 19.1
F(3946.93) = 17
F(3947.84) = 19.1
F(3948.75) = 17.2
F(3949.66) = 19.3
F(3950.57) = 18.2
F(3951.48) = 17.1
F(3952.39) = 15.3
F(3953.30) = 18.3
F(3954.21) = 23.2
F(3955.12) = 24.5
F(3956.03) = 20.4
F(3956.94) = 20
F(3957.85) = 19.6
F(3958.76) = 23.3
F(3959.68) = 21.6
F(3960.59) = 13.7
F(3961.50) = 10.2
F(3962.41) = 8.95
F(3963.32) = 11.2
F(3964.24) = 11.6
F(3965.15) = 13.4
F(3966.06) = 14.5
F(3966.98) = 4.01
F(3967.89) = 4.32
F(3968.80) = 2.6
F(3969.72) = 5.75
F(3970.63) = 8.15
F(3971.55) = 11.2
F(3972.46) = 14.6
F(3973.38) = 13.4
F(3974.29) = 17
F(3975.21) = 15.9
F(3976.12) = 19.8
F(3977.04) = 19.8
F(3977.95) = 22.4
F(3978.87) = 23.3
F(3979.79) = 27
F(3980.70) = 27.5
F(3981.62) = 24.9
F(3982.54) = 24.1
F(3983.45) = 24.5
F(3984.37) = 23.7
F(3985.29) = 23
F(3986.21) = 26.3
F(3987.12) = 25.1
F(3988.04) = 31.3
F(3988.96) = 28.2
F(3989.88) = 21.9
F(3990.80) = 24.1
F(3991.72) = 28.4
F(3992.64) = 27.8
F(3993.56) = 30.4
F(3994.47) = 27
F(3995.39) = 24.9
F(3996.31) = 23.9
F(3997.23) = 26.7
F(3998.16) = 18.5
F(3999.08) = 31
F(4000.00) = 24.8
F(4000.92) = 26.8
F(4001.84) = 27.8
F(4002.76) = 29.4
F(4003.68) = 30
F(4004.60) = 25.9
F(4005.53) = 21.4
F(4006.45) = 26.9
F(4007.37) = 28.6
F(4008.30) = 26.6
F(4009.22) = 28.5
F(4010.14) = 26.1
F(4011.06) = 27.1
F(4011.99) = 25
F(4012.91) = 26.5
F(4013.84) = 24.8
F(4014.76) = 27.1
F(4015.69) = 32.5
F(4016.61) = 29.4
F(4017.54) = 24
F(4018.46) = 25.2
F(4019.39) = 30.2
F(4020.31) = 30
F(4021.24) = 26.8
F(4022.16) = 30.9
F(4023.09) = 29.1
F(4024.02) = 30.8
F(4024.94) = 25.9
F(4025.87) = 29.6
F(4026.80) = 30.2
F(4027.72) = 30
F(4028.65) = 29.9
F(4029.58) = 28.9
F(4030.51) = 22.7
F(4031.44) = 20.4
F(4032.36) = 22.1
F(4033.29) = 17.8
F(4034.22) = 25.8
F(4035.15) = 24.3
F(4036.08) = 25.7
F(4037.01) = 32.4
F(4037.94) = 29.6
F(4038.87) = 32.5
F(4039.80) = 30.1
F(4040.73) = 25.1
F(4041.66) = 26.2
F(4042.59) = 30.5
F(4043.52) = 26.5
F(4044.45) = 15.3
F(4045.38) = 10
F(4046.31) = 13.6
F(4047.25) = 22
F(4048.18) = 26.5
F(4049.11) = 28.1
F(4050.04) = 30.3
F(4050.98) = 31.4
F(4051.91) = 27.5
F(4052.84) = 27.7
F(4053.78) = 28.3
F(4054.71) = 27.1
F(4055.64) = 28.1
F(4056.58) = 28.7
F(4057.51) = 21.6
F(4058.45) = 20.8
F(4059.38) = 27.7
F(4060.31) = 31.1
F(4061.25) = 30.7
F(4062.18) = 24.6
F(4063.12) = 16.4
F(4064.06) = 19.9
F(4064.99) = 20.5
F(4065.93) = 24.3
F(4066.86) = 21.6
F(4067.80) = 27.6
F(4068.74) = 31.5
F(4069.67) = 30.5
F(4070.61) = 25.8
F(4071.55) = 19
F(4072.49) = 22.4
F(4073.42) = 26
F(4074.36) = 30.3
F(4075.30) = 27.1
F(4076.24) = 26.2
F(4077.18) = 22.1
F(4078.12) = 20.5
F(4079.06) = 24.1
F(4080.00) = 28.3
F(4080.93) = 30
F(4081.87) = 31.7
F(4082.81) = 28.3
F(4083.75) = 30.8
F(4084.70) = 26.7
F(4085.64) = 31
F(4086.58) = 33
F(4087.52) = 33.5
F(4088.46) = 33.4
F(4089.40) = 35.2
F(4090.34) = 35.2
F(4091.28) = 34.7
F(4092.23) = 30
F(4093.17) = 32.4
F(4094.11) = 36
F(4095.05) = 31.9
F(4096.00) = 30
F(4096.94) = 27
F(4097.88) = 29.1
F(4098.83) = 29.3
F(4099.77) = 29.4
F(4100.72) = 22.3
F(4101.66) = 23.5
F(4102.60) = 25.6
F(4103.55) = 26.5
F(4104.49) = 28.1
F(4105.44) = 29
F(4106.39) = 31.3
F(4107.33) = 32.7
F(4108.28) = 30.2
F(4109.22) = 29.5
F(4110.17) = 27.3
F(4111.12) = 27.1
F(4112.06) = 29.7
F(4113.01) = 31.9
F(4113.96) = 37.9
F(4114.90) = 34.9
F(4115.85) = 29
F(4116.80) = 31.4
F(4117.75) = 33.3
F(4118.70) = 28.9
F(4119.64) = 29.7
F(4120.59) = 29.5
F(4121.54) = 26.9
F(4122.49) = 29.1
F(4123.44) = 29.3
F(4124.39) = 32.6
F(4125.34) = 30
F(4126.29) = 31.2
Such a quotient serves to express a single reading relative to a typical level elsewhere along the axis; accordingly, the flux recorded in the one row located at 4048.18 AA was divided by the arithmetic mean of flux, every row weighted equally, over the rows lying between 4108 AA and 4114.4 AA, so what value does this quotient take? 0.9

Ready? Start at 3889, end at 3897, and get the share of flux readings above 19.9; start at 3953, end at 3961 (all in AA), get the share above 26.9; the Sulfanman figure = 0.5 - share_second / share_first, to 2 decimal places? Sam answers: 0.50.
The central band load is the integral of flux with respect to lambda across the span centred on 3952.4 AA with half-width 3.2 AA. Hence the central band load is 124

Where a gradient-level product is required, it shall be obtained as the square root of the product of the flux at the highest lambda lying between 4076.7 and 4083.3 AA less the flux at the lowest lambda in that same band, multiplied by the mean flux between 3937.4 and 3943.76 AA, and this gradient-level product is 8.3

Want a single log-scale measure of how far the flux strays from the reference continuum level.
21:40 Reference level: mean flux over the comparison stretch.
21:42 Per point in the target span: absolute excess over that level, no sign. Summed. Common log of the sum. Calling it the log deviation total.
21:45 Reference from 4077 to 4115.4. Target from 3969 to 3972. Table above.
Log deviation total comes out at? 1.8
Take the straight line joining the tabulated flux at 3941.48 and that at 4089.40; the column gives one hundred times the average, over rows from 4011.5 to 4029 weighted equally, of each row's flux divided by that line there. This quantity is 114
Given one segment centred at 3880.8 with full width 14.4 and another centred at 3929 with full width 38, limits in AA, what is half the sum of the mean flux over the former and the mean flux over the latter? 14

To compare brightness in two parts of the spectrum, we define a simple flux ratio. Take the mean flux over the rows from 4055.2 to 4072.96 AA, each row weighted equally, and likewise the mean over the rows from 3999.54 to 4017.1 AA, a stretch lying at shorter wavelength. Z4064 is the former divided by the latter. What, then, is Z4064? 0.92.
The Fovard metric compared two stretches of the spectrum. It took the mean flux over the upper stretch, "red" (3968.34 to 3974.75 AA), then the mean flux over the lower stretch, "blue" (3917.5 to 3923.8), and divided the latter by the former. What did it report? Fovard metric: 1.5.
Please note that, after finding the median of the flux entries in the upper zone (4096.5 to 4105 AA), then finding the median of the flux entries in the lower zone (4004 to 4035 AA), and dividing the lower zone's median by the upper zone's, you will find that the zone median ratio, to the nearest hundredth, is 1.00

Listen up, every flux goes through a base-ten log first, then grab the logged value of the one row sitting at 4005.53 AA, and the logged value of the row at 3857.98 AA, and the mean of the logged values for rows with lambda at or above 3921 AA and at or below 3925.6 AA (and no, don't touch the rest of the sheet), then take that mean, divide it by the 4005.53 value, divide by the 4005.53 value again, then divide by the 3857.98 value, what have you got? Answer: 0.59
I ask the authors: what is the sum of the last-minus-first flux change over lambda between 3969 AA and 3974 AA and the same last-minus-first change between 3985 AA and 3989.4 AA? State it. 13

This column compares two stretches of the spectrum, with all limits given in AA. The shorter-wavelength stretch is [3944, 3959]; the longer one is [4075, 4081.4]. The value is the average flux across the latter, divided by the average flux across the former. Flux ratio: 1.38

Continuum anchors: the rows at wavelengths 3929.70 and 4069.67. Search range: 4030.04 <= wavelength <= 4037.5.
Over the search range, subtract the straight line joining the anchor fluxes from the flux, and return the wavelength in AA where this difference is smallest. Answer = 4033.29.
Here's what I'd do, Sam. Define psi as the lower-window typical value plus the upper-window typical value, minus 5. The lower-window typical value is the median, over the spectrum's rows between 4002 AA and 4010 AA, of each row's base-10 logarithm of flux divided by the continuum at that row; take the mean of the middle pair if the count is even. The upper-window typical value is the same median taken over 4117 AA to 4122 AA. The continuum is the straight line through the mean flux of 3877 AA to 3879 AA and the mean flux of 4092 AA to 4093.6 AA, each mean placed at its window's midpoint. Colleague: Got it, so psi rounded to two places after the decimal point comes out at -4.98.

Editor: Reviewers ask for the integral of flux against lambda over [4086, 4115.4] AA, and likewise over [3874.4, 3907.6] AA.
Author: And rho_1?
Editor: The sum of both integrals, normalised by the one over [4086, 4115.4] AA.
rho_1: 1.62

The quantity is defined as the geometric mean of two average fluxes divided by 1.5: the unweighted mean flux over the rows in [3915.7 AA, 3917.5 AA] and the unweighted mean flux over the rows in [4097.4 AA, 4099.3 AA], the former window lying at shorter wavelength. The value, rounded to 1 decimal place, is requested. 16.0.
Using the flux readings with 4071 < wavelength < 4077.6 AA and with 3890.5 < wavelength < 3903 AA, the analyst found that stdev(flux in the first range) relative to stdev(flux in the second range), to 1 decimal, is 1.3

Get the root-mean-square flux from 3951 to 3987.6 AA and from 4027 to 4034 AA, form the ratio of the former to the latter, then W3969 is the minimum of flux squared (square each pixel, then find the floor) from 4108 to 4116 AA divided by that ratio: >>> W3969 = 982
